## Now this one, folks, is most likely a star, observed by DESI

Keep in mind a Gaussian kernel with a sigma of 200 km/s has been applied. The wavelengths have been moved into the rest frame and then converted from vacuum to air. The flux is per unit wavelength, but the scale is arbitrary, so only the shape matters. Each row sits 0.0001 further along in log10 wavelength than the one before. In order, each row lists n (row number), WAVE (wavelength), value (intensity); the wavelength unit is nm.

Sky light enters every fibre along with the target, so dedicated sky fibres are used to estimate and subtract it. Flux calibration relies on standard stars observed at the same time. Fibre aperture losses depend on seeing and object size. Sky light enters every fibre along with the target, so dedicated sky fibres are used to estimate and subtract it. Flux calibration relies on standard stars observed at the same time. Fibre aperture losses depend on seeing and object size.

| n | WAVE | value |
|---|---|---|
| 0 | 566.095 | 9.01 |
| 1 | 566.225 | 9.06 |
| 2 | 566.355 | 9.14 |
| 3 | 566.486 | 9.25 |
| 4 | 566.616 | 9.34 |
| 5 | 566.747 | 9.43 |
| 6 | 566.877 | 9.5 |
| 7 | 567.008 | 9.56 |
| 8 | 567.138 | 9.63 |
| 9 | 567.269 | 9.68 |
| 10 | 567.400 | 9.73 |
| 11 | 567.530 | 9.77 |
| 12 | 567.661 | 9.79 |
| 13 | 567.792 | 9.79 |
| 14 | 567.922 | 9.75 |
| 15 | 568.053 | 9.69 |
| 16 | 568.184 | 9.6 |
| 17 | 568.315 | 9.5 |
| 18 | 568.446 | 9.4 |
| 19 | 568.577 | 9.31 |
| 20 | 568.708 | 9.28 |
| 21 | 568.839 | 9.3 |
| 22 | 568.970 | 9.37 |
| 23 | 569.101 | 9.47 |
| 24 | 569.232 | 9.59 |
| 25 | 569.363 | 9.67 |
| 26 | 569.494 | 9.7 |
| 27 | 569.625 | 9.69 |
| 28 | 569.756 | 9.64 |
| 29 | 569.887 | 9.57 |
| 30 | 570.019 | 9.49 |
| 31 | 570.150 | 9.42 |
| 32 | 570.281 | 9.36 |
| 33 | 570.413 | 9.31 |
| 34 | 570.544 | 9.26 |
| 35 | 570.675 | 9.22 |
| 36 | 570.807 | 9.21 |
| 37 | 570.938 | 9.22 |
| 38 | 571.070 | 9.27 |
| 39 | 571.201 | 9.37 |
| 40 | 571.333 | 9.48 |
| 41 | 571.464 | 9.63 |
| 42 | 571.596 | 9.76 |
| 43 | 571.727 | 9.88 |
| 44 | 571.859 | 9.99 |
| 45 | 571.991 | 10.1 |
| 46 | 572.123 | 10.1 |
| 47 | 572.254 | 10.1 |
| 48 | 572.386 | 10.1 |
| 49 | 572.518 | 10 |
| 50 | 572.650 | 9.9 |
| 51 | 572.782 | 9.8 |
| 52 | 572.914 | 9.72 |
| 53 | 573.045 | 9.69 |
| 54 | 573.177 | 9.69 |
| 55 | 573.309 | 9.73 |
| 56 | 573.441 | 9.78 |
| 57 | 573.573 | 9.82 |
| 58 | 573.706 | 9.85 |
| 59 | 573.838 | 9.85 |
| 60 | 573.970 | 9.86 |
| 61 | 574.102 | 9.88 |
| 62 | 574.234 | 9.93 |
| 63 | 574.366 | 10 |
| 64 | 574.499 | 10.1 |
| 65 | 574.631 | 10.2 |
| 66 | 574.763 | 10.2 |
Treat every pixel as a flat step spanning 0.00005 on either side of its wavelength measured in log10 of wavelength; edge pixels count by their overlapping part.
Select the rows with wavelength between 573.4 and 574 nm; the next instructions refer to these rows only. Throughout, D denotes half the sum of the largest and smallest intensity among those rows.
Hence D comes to 9.82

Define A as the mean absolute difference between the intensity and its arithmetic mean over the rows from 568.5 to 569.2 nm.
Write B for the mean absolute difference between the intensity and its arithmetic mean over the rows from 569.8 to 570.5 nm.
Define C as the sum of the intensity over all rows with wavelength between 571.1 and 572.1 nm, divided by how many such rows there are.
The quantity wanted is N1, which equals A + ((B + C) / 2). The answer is 4.97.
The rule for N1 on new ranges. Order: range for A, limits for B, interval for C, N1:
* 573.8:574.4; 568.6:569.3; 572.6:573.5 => 4.98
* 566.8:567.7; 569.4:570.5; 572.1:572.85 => 5.15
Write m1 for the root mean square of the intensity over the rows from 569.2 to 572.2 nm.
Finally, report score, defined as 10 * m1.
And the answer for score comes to 95.7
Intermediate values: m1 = 9.57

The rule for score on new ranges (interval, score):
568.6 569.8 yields 95.2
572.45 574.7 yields 98.7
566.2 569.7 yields 95.2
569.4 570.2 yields 95.9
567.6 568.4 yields 96.9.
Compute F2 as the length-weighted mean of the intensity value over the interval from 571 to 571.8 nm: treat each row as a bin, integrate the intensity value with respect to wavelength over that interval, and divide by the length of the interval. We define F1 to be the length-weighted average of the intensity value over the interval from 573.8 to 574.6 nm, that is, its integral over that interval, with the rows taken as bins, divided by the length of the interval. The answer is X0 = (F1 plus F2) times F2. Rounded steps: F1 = 10.0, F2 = 9.57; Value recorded 187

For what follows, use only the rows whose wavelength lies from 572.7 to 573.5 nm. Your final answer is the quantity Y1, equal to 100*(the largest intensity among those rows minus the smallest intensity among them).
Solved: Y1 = 11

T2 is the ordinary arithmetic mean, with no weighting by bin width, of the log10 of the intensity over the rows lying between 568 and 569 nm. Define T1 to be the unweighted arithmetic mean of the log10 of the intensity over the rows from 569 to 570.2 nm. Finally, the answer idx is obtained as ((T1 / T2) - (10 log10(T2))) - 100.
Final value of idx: -98.88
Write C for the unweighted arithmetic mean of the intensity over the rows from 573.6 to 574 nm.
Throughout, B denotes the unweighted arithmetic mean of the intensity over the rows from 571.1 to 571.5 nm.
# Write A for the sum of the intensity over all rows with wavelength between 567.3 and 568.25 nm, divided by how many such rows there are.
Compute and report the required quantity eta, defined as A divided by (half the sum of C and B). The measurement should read 1.01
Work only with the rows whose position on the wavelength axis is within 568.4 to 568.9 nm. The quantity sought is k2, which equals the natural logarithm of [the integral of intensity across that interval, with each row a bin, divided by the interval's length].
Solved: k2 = 2.23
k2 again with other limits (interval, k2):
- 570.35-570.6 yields 2.23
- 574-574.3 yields 2.29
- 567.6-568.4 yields 2.27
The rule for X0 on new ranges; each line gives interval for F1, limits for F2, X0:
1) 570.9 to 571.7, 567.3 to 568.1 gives 188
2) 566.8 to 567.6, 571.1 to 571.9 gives 187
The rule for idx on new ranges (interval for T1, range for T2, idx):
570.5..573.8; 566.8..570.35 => -98.91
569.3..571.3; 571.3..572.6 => -99.01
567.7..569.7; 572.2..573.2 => -98.99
